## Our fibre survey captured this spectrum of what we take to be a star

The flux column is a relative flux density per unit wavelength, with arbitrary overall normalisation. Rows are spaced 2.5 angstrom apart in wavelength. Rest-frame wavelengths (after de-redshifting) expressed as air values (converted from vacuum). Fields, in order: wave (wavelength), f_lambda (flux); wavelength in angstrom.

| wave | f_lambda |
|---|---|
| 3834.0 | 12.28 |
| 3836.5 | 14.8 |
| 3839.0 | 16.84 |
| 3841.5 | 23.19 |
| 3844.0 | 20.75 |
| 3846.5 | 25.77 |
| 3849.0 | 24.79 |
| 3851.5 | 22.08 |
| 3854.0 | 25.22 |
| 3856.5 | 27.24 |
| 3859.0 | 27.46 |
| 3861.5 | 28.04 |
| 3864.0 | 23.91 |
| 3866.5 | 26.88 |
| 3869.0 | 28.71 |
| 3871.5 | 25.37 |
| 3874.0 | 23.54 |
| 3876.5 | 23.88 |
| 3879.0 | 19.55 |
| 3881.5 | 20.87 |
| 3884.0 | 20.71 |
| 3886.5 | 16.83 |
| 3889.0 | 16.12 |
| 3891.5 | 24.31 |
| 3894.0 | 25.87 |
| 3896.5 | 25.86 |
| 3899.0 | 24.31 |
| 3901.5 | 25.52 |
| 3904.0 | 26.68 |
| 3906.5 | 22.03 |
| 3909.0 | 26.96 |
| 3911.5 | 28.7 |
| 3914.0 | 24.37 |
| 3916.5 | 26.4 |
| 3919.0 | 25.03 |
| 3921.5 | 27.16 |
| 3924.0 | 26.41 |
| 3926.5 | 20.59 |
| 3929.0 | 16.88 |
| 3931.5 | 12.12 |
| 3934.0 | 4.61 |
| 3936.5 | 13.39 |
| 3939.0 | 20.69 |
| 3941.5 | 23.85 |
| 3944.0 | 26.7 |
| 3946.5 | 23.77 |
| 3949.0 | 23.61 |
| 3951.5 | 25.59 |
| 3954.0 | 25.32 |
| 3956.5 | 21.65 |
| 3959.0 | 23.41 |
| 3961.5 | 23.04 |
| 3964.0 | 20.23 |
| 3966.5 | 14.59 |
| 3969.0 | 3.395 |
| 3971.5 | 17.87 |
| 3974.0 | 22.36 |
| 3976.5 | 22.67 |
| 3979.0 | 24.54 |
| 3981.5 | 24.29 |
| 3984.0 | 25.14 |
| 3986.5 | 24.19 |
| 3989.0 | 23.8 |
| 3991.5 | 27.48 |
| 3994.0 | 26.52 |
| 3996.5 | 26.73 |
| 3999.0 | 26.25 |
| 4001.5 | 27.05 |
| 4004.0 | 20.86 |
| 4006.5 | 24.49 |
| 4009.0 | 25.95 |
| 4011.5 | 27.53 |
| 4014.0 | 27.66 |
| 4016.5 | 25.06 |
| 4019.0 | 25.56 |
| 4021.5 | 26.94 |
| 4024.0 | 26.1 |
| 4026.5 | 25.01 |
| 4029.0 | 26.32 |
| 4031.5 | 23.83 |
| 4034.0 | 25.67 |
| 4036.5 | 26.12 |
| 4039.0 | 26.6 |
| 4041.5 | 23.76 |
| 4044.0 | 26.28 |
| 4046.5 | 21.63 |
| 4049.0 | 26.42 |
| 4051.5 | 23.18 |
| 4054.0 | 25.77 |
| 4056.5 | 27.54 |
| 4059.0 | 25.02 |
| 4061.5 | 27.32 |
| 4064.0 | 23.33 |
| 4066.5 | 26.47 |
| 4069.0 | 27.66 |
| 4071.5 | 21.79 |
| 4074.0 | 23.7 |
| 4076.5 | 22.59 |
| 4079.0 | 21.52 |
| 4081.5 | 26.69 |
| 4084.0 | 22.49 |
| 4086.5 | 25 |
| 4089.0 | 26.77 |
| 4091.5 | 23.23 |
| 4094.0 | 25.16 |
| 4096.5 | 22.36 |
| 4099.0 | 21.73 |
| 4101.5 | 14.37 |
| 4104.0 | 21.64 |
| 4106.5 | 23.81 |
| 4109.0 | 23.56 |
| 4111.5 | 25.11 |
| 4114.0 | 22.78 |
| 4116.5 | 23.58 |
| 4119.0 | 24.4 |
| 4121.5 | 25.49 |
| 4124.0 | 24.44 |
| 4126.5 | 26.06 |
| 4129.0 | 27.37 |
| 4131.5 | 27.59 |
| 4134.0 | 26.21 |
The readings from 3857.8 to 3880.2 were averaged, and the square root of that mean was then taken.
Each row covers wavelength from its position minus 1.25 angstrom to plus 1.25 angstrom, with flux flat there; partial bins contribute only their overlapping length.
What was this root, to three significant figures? 5.03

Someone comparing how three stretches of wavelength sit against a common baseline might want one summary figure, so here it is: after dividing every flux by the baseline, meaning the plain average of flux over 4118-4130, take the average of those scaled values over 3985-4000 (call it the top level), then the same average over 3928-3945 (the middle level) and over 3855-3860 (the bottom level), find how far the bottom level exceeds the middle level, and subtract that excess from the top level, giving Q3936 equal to 0.60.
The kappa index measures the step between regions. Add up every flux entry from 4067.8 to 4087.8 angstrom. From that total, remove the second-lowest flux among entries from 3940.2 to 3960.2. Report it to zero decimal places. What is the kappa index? 168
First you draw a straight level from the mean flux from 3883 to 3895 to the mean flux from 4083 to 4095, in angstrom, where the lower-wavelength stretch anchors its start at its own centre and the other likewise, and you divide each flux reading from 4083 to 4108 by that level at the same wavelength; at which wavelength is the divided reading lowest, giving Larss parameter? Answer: 4101.5 angstrom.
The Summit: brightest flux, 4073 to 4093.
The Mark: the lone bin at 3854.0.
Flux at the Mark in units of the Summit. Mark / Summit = 0.942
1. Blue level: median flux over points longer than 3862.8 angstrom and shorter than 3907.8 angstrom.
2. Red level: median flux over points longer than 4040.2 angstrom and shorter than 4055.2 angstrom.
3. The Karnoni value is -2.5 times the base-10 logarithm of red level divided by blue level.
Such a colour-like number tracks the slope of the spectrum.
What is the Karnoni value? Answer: -0.03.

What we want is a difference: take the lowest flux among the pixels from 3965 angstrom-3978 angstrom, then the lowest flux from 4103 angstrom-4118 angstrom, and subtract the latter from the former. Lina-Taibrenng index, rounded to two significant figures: -18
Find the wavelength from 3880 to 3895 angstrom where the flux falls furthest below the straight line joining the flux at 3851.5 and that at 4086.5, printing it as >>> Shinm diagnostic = 3889.0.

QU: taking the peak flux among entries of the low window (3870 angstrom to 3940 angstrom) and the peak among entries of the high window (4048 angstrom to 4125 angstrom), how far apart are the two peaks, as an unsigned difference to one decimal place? 1.0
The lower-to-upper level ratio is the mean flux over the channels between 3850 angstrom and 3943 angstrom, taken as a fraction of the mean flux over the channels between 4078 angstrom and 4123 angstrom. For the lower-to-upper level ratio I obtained 0.98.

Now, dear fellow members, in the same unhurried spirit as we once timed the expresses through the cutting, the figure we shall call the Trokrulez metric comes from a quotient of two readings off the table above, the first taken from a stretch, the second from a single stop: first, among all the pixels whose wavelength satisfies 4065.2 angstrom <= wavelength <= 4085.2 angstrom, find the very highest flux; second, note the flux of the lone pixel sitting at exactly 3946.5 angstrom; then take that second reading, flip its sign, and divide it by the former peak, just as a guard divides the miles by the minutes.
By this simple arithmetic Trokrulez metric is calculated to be -0.86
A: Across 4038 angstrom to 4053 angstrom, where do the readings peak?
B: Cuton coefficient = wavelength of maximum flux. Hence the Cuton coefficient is 4039.0 angstrom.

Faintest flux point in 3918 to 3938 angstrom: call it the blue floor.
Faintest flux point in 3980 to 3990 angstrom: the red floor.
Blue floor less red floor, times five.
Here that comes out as -96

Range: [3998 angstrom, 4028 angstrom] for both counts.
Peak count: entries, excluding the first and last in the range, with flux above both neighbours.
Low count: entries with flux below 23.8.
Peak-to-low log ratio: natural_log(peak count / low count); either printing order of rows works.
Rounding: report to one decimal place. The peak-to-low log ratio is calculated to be 1.1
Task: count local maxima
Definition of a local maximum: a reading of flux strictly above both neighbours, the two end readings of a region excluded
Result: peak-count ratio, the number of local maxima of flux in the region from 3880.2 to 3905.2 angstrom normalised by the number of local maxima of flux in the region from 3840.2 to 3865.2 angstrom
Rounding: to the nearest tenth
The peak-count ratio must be 0.5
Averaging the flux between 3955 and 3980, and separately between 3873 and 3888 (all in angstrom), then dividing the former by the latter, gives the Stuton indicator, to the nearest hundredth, 0.93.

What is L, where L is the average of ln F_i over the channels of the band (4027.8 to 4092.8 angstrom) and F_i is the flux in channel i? 3.21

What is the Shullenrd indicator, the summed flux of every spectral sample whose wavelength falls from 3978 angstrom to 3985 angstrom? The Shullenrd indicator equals 74.0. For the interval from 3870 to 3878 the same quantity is 72.8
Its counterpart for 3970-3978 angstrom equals 62.9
